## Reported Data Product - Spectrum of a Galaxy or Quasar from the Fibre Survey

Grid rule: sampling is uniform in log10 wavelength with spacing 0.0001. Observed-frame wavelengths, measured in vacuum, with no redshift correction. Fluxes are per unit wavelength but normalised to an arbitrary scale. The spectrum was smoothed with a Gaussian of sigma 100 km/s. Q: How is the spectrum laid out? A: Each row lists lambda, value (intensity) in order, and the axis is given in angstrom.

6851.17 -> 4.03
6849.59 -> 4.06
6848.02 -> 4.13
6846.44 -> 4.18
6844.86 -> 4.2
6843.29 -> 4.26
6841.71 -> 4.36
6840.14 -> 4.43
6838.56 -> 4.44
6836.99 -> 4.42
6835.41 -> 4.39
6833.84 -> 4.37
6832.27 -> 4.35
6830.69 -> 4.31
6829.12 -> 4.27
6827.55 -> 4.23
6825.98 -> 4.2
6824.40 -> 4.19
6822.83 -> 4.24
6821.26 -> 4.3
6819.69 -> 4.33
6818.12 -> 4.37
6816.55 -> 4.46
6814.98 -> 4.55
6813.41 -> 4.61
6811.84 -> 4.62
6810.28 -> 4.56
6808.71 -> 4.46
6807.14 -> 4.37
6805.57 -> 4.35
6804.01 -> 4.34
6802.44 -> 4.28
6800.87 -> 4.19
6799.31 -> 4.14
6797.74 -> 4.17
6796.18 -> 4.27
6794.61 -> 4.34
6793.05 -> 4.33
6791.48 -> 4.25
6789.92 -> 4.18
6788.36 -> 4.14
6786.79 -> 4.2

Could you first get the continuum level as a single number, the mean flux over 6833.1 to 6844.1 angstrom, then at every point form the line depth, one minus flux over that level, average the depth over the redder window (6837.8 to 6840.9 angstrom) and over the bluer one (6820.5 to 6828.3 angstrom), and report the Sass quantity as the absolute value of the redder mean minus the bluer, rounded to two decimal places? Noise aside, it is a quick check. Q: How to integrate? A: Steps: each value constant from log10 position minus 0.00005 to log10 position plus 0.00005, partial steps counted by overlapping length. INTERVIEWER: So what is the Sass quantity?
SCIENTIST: 0.05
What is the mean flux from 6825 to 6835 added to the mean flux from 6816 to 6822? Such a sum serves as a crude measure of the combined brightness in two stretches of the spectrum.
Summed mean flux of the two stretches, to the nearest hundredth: 8.65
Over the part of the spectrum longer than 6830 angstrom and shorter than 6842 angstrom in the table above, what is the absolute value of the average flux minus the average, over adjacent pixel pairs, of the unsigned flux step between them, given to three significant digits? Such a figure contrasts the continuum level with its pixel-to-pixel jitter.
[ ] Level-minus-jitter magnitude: 4.35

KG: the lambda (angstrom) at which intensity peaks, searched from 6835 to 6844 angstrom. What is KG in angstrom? 6838.56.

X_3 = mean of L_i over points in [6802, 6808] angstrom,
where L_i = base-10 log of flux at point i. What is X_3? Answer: 0.637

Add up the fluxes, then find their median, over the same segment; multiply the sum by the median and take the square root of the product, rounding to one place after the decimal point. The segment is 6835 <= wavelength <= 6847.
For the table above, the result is 12.3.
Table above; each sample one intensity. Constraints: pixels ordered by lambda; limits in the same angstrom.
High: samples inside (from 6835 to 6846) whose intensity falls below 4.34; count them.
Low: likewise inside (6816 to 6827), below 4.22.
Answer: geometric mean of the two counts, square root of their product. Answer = 2.0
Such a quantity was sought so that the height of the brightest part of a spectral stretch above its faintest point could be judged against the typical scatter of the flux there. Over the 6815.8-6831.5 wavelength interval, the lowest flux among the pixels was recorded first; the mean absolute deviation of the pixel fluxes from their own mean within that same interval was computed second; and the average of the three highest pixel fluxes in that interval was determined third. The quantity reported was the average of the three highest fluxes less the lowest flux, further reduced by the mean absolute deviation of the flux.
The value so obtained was 0.13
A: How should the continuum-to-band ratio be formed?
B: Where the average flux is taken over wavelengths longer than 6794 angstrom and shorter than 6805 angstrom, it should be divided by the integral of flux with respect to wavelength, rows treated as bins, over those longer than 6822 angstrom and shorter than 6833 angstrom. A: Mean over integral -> 0.091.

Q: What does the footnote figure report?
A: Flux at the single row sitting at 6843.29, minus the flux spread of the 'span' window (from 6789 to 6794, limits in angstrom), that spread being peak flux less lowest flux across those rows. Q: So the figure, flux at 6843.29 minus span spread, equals 4.11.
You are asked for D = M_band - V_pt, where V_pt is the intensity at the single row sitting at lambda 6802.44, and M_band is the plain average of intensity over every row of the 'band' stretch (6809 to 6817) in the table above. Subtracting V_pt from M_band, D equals 0.3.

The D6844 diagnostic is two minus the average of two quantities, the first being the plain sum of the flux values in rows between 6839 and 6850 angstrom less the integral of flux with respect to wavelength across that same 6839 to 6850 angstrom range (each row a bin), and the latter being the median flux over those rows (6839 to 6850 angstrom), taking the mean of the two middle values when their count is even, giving 8.4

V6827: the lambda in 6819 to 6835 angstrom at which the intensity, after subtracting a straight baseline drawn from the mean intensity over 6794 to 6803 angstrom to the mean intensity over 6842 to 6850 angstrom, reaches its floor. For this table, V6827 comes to 6824.40 angstrom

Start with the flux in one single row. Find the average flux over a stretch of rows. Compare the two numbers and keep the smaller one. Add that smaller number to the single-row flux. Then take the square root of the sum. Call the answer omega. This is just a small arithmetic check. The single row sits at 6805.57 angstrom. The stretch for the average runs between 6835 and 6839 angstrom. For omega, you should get 2.95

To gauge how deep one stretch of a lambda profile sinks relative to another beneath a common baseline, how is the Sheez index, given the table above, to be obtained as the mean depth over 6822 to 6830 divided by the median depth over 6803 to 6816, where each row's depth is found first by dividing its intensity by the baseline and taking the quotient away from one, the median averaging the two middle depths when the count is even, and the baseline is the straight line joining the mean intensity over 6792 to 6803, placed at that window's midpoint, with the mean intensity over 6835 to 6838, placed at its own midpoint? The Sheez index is -0.7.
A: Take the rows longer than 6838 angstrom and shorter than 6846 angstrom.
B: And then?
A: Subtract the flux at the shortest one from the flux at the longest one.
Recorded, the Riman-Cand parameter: -0.2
